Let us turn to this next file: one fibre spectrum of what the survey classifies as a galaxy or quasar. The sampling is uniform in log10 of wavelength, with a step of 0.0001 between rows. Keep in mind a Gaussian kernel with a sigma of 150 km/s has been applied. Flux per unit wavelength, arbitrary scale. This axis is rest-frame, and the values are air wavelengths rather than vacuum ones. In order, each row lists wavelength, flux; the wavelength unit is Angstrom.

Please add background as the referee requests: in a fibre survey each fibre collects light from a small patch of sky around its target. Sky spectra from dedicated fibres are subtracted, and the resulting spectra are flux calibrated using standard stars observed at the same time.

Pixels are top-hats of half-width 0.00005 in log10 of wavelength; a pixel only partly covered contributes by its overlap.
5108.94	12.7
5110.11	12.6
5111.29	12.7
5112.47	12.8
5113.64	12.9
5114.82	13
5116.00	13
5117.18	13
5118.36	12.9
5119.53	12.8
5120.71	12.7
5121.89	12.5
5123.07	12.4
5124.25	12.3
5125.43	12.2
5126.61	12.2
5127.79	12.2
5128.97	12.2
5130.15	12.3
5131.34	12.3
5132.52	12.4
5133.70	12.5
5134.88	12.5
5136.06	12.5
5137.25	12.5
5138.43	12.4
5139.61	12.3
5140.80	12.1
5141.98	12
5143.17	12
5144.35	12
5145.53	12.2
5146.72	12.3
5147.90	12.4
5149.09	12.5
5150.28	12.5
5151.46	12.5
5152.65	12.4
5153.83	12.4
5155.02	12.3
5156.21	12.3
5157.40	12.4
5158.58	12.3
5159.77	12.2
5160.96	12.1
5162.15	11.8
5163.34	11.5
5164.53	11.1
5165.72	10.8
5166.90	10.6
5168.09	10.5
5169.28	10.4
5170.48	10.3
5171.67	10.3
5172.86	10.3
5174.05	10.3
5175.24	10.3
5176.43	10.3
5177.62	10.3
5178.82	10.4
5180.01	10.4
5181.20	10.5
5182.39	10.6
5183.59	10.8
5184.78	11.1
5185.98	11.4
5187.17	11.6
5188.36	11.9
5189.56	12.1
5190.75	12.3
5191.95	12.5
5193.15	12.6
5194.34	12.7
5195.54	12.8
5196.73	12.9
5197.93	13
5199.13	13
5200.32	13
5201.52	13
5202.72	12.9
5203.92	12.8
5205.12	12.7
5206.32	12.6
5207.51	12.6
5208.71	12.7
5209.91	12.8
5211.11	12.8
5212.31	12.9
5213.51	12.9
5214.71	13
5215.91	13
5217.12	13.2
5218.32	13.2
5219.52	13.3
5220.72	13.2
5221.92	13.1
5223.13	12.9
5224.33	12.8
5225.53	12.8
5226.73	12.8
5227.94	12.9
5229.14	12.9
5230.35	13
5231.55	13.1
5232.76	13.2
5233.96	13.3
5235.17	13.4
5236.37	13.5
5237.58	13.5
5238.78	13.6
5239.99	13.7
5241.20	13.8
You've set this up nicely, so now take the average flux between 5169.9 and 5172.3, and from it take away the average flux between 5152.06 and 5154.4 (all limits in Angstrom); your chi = -2.1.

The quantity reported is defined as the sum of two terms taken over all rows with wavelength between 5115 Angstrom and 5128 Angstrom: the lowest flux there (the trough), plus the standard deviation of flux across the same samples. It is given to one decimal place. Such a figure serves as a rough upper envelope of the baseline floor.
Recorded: 12.5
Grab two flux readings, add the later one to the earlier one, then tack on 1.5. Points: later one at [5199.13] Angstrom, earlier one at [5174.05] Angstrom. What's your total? 24.8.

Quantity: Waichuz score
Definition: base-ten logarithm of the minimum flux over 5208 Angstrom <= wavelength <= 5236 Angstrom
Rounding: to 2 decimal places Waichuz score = 1.10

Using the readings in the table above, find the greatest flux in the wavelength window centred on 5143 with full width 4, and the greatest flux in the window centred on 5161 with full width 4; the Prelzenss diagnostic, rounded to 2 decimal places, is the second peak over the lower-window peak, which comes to 1.02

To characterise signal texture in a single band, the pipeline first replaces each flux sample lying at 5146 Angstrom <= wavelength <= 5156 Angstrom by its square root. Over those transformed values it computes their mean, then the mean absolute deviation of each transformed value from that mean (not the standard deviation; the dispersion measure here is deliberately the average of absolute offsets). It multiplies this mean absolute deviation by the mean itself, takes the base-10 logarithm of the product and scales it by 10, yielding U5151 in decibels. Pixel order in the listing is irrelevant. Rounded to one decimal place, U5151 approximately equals -14.8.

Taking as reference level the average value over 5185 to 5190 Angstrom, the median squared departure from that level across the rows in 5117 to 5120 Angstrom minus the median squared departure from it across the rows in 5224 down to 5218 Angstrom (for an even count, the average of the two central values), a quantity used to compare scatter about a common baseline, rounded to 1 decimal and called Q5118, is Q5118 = -0.8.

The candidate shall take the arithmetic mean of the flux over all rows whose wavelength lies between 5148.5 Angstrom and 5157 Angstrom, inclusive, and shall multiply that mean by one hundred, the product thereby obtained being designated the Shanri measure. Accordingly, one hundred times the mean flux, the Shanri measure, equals 1241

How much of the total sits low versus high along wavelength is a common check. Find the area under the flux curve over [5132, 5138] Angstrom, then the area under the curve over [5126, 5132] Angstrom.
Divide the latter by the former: 0.98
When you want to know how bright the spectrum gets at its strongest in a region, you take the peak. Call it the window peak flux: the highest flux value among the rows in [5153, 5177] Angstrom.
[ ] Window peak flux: 12.4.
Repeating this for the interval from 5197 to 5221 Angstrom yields 13.3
